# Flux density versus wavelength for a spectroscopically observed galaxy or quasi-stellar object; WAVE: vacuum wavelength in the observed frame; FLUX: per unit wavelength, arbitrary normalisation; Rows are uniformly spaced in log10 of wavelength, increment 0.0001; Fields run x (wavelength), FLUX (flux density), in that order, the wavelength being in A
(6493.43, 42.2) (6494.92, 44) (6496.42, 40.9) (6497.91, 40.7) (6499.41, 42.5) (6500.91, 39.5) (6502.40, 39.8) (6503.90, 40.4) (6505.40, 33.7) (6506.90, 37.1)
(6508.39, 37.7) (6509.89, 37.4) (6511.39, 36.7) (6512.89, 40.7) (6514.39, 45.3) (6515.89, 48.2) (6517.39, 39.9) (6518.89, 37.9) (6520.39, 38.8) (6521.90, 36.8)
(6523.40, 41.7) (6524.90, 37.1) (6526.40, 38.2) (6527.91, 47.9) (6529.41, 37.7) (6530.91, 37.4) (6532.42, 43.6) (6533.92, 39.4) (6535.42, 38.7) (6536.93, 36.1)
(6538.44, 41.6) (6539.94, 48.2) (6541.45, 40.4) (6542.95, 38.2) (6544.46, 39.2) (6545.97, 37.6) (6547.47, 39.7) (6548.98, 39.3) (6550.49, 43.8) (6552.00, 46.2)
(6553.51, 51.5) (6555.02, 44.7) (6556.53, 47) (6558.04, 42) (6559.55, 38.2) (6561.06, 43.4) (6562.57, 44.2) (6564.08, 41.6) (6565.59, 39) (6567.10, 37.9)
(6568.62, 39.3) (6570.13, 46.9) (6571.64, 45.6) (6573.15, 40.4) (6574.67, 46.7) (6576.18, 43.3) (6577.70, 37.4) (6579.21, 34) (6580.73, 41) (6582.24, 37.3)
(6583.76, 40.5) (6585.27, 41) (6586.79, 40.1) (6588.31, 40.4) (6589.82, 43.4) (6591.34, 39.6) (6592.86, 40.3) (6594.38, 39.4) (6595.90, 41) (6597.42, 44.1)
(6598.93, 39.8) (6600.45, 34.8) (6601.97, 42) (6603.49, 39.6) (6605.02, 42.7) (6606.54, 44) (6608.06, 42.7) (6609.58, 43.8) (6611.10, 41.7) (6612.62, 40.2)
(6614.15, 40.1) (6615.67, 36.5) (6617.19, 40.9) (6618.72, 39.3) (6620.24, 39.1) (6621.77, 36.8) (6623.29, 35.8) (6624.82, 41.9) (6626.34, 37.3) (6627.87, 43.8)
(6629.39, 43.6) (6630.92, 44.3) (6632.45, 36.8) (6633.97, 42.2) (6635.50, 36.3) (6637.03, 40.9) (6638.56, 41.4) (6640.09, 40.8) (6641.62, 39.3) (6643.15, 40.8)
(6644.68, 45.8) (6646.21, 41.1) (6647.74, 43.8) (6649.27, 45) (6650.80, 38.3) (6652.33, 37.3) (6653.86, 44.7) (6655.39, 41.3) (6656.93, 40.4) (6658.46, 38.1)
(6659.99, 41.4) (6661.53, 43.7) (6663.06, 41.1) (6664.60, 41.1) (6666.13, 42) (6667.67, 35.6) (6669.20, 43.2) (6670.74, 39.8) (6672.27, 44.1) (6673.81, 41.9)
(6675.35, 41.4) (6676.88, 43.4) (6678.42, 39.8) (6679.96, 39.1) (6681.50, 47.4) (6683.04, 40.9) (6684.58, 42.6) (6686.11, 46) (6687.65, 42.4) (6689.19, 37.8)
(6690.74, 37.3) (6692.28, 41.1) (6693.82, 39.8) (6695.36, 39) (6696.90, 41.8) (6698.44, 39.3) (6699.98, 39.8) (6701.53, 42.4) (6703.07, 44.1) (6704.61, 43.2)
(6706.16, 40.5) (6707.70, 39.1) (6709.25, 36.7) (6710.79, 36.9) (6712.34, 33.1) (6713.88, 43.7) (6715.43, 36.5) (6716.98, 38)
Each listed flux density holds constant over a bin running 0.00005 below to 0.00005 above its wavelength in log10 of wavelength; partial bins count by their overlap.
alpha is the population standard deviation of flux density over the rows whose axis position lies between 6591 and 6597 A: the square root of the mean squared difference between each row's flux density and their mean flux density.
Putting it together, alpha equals 0.6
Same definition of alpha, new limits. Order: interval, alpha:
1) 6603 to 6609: 1.6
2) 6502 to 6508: 2.6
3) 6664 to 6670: 2.9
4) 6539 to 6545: 3.9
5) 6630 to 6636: 3.4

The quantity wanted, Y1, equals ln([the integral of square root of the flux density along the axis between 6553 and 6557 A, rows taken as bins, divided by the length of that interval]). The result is 1.93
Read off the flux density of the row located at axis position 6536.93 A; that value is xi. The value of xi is 36.1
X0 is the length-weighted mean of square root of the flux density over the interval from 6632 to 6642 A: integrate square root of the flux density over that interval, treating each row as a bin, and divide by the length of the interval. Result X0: 6.30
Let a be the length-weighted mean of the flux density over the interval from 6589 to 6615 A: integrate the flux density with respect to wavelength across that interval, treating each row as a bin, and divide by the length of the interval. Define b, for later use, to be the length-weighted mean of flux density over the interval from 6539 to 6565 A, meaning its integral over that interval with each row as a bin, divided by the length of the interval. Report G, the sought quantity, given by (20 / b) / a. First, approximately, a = 41.12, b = 42.6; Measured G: 0.0114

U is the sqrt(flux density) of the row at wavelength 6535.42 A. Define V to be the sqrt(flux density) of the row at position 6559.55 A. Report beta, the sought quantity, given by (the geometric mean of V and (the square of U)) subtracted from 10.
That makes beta -5.47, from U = 6.22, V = 6.2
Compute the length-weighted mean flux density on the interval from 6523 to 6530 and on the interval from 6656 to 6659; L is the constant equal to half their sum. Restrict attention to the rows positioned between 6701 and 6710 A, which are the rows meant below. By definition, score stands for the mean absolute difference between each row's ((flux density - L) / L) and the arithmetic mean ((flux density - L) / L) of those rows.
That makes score 0.056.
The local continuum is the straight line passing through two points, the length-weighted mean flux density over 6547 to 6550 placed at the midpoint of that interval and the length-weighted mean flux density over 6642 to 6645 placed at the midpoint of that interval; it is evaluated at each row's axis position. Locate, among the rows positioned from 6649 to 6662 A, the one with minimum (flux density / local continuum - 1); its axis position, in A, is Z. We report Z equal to 6652.33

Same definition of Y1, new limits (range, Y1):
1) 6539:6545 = 1.86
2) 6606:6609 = 1.89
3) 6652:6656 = 1.86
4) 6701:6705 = 1.89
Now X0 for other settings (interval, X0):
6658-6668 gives 6.37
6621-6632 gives 6.35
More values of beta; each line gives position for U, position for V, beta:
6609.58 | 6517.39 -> -6.63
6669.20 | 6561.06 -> -6.87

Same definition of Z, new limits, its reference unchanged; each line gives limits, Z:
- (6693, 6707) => 6695.36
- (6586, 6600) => 6594.38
